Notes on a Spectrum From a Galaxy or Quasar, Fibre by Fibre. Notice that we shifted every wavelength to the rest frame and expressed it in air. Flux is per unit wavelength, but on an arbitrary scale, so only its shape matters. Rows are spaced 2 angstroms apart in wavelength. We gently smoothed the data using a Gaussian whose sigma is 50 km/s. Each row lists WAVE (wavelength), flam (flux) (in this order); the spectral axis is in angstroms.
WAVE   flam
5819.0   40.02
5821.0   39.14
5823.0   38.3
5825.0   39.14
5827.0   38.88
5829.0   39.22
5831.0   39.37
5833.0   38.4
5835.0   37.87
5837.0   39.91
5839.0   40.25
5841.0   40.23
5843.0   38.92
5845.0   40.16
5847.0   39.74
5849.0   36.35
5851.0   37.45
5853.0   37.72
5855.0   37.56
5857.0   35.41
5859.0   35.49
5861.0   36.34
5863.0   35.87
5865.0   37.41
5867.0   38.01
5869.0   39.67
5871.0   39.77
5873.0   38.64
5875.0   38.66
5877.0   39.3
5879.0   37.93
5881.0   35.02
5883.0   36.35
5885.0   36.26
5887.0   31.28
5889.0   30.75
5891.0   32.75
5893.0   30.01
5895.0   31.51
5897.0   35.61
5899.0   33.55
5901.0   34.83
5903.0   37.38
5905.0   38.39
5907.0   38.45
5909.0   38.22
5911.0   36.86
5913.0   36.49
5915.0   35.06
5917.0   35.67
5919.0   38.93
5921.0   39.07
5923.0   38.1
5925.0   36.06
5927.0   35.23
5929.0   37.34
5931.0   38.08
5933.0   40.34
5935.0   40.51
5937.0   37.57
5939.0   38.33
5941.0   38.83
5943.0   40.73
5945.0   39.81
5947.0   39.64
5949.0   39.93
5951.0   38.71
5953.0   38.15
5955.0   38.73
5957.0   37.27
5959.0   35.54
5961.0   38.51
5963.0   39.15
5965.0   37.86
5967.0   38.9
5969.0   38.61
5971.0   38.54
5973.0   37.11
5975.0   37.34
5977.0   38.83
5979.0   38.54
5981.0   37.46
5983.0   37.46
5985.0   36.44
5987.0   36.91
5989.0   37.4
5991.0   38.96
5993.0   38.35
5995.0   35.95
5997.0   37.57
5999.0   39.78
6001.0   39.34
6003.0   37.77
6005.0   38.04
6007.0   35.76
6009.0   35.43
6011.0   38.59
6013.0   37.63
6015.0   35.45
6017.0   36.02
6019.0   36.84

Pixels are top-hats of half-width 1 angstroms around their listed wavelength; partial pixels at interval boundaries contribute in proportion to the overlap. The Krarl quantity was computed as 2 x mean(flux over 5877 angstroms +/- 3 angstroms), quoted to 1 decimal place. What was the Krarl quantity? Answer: 77.3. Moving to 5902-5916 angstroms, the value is 74.5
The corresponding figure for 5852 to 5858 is 73.8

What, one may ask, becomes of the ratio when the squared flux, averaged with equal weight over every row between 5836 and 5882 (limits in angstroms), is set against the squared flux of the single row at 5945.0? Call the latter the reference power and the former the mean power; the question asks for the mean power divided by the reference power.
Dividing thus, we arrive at 0.92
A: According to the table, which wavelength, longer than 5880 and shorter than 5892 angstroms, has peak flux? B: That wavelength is 5883.0 angstroms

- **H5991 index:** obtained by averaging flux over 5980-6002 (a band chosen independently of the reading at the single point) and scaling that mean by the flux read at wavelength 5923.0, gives 1440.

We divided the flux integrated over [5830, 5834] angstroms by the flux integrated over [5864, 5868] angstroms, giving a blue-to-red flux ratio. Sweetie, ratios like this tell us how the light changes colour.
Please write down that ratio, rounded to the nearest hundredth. 1.03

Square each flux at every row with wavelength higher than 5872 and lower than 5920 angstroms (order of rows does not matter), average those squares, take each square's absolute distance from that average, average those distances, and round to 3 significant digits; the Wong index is 159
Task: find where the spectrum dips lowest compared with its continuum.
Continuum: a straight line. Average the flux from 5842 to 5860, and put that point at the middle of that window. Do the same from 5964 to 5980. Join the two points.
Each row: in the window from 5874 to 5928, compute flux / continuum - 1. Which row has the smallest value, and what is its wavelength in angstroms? 5893.0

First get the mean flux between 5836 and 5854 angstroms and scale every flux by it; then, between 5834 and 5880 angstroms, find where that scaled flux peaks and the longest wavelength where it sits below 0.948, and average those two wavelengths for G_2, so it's 5851 angstroms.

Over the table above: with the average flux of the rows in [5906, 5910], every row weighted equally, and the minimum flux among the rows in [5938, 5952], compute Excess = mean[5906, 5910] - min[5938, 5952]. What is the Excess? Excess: 0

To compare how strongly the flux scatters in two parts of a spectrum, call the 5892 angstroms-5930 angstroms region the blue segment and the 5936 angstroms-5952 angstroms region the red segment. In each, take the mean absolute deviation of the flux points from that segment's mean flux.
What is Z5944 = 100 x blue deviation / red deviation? 224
